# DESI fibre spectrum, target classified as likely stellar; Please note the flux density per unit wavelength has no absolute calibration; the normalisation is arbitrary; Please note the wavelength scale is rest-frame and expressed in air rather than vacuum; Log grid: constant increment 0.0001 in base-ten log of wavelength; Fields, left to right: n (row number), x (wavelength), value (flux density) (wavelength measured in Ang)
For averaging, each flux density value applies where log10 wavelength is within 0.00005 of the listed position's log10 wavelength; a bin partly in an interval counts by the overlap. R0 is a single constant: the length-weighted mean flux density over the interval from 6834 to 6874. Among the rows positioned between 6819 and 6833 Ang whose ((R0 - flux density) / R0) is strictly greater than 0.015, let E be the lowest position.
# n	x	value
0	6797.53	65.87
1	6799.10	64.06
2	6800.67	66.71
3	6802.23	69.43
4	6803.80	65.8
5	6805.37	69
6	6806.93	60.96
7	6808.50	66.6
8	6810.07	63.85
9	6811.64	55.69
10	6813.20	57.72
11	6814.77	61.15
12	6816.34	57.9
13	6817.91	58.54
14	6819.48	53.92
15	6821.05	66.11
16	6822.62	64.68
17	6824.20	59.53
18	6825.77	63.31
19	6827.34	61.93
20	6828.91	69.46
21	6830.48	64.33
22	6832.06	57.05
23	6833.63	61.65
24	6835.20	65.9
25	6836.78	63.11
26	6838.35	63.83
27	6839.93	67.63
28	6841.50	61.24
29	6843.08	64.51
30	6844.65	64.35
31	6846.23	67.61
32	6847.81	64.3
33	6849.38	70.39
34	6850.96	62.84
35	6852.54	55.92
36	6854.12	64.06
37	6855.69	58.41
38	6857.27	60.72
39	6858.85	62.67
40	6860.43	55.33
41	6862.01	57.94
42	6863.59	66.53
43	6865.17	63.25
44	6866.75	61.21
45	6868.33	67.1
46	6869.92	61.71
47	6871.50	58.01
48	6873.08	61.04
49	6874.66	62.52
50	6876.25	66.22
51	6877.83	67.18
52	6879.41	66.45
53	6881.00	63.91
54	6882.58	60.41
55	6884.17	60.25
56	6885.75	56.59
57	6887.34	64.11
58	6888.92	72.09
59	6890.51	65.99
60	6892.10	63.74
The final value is 6819.48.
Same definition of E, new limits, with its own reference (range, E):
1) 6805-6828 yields 6806.93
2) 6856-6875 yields 6857.27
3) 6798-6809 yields 6806.93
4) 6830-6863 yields 6832.06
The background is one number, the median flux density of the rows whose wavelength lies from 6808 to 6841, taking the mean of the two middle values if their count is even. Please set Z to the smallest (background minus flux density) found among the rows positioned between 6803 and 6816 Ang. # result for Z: -5.9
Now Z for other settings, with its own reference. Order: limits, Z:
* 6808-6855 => -7.3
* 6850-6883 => -4.1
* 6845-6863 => -7.3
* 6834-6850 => -7.3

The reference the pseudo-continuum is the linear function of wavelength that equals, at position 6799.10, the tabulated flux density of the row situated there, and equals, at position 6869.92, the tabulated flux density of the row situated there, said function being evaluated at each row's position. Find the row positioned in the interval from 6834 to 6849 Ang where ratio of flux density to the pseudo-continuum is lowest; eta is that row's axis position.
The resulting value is 6841.50 Ang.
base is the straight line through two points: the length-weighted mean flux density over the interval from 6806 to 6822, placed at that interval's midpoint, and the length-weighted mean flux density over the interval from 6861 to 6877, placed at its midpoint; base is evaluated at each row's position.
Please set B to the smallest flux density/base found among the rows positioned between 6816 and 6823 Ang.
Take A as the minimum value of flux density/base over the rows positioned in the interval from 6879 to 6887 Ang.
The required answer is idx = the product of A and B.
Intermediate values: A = 0.90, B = 0.890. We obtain 0.80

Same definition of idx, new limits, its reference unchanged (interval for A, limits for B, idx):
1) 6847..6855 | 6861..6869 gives 0.84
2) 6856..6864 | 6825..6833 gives 0.83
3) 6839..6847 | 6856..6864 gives 0.89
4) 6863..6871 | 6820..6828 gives 0.96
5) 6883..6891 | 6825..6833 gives 0.84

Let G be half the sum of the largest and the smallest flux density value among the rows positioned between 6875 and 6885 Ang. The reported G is 63.7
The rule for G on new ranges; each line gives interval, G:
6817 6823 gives 60.0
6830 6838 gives 61.5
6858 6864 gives 60.9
